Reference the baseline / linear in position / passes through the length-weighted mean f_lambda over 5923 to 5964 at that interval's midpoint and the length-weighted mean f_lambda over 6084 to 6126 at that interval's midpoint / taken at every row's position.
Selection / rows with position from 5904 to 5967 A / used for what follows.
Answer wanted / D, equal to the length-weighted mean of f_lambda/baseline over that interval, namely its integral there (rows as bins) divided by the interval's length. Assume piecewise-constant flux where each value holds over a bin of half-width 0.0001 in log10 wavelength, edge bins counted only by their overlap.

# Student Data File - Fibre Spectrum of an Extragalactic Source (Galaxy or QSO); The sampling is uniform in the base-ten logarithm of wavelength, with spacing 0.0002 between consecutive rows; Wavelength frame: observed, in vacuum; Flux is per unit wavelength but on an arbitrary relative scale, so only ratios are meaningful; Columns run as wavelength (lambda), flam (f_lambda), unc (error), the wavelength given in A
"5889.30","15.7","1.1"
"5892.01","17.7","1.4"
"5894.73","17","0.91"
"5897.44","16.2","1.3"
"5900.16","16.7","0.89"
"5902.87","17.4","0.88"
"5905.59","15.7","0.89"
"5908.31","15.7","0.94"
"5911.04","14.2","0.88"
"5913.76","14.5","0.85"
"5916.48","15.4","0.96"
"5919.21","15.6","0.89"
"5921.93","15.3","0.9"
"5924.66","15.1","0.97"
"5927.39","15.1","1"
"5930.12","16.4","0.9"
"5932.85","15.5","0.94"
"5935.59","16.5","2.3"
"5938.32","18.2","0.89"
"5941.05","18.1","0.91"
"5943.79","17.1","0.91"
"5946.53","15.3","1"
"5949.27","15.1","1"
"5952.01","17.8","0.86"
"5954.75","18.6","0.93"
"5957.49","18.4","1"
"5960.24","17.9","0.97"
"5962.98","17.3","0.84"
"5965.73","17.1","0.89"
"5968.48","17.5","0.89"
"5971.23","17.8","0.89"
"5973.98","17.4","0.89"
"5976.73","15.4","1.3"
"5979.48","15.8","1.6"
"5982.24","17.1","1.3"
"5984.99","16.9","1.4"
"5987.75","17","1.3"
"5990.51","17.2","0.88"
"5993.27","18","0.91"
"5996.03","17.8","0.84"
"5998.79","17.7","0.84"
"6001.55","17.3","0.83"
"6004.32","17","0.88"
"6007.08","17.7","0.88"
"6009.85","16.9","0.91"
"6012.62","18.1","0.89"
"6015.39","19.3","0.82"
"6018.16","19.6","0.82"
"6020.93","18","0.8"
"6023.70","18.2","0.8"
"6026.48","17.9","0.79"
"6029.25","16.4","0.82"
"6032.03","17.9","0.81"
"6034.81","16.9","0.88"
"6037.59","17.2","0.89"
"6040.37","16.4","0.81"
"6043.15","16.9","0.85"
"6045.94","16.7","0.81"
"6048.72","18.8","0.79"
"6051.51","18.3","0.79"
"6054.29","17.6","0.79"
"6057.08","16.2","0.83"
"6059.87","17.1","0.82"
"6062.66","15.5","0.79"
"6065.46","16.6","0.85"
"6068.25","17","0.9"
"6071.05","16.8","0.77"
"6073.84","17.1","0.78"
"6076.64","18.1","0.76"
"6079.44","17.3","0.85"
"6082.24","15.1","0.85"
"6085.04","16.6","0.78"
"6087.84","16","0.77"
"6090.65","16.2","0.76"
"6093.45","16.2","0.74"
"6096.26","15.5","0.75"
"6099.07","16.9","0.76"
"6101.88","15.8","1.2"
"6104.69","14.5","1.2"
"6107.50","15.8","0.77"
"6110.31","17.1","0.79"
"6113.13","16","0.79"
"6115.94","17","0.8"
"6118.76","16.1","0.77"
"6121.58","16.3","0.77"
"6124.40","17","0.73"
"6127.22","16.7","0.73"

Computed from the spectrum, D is 0.97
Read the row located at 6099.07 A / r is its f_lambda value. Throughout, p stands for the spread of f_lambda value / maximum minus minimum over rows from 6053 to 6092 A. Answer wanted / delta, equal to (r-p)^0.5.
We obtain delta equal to 3.7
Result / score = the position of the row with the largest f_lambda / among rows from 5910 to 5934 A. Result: 5930.12 A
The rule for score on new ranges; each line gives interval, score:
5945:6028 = 6018.16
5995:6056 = 6018.16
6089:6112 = 6110.31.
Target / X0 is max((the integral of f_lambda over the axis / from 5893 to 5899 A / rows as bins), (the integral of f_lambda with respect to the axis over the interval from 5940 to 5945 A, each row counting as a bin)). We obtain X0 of 100.0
